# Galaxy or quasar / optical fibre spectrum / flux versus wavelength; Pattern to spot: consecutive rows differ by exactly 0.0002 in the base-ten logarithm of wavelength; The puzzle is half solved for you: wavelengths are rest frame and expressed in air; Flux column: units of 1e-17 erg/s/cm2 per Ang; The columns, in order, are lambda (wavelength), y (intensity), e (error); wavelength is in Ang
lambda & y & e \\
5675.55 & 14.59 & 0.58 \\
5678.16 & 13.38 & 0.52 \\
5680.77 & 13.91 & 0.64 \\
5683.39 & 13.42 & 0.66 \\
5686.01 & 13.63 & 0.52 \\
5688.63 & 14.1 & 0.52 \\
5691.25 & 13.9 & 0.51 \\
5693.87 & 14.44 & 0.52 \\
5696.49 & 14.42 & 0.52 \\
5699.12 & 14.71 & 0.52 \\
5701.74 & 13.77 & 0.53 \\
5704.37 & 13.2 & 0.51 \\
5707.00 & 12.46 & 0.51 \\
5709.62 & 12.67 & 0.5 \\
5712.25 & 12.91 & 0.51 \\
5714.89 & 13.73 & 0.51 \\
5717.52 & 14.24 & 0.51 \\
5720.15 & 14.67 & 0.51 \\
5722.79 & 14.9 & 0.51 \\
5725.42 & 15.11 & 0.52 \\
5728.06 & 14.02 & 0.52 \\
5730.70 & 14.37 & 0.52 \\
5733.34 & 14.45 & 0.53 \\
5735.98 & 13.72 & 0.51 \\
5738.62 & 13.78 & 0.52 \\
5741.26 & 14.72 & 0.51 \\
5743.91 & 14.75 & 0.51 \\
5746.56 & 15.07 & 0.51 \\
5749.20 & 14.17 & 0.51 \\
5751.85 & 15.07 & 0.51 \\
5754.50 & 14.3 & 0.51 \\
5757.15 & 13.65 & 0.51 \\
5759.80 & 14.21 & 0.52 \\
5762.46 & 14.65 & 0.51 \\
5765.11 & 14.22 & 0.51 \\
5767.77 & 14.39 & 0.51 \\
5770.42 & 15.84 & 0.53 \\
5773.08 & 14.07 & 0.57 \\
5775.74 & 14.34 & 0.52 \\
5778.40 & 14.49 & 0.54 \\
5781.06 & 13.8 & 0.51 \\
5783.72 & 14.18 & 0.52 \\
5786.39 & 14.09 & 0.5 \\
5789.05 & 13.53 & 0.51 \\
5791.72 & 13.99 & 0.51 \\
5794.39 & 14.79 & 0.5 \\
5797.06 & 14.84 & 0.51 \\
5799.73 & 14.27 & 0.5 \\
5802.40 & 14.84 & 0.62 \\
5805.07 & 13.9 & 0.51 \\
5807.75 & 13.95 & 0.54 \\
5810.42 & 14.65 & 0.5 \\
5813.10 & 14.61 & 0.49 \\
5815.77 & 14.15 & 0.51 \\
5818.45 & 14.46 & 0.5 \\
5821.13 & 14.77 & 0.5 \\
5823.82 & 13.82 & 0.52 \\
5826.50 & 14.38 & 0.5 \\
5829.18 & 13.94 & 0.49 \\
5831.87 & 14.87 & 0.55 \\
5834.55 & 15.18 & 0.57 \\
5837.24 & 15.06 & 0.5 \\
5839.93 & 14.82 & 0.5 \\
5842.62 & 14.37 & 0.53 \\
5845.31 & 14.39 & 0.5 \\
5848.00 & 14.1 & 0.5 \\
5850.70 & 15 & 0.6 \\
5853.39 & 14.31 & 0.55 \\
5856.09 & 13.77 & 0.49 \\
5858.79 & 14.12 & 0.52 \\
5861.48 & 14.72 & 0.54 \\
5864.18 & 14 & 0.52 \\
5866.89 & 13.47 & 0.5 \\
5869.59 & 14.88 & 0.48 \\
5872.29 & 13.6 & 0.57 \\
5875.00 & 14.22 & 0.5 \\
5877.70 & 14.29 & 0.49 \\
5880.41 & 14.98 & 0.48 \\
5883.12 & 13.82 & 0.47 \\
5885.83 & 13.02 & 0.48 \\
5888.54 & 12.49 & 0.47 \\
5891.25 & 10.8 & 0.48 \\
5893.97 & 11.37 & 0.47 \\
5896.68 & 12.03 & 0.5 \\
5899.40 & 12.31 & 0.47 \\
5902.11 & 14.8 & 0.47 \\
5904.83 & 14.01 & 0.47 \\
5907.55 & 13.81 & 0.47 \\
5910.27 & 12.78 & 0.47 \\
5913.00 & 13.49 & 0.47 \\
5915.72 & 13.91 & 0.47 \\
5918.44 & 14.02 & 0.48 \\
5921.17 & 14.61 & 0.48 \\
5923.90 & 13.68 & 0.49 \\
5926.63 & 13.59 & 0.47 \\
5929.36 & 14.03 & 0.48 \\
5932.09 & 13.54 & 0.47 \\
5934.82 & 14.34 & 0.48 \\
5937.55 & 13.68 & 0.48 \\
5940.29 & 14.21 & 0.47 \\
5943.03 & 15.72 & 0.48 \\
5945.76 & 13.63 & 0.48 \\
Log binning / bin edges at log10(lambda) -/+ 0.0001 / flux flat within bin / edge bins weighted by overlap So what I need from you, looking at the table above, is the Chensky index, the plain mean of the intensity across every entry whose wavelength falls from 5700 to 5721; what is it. 13.46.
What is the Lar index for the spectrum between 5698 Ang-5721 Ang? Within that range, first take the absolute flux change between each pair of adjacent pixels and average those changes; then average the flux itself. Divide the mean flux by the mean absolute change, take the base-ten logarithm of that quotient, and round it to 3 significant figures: 1.39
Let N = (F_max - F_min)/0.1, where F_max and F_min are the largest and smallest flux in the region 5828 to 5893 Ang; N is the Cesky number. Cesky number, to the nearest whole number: 44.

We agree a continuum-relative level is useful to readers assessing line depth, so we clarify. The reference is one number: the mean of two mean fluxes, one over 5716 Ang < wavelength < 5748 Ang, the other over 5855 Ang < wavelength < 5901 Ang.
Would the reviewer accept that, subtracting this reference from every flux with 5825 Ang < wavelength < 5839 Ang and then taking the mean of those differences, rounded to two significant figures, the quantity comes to 0.74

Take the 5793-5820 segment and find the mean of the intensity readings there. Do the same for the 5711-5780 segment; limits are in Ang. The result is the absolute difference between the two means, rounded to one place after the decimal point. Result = 0.1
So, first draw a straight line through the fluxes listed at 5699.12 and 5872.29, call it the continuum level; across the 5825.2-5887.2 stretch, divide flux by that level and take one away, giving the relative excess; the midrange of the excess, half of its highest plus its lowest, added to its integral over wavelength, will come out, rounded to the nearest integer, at 3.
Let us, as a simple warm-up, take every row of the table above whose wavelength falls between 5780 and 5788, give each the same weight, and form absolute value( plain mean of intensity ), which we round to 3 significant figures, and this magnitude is 14.0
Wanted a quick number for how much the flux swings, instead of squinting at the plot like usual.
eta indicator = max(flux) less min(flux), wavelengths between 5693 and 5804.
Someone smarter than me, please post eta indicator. 3.4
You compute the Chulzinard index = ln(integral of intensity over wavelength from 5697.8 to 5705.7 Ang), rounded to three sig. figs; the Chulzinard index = 4.70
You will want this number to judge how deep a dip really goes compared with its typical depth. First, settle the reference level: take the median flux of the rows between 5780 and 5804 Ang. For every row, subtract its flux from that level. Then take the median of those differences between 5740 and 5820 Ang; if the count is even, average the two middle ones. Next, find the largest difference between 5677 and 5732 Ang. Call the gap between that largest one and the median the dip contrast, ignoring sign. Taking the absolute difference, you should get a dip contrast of 1.9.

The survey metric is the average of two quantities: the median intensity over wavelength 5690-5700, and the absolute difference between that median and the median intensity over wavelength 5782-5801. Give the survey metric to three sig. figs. 7.34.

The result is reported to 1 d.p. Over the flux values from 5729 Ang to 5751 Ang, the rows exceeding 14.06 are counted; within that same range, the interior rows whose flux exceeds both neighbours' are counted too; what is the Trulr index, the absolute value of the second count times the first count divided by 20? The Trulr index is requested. 0.6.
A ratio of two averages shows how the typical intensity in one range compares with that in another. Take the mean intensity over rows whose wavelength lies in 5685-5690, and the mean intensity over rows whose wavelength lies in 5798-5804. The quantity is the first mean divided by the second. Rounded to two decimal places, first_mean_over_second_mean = 0.95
